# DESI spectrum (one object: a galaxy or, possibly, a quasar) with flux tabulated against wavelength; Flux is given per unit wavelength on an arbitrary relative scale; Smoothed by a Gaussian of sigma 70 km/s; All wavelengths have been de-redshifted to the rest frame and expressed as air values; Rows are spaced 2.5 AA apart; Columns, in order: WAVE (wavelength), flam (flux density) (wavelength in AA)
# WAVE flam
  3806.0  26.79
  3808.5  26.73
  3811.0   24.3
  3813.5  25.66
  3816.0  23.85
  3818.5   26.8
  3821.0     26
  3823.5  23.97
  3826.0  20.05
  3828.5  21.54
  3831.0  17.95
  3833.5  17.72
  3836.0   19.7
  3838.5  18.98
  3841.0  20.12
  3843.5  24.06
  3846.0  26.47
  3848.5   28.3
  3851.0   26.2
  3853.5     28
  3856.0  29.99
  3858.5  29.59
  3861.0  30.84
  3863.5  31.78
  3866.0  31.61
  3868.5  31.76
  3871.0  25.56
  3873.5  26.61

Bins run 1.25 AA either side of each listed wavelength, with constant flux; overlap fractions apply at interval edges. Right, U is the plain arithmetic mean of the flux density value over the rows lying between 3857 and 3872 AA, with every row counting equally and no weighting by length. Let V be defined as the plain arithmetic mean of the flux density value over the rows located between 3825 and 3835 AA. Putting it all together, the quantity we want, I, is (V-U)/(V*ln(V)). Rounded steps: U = 30.2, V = 19.3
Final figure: -0.19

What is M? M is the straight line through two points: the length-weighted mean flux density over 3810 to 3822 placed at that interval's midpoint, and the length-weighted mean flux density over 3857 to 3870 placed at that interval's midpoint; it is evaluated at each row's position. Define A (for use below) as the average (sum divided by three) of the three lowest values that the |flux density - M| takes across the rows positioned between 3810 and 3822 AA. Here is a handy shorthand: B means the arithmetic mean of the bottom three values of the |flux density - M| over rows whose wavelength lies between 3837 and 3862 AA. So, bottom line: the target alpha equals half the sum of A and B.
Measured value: 0.37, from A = 0.4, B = 0.35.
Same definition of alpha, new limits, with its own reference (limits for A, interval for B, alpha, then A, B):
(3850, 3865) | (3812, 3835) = 0.49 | 0.3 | 0.63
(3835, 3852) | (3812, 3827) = 1.42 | 2.2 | 0.63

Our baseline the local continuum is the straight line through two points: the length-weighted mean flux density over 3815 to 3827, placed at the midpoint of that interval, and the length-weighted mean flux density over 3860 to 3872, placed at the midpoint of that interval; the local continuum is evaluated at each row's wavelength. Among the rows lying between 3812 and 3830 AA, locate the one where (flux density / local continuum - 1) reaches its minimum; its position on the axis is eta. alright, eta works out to 3826.0 AA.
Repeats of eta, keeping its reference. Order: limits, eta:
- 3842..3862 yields 3843.5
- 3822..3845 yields 3833.5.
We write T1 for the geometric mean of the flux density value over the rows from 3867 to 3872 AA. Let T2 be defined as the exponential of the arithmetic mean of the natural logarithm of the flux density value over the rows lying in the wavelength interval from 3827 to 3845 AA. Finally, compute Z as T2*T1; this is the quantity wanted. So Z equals 567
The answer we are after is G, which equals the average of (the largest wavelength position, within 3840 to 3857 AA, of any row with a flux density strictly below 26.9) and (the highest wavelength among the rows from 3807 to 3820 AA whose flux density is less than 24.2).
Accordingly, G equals 3833.5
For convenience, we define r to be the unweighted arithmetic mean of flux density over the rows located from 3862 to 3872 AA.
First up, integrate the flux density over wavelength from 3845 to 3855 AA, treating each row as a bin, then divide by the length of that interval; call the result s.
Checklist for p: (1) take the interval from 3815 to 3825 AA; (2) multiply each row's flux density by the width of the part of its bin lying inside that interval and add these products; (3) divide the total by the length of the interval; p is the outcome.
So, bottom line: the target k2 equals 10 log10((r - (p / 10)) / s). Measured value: 0.1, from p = 25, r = 30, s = 27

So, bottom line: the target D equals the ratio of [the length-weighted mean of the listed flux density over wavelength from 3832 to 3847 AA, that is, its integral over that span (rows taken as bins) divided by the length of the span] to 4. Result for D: 5.3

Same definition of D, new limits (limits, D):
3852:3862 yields 7.4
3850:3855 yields 6.8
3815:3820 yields 6.4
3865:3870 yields 7.8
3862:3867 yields 7.9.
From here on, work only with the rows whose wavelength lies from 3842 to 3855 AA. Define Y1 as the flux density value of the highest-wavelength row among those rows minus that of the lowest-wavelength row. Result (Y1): 4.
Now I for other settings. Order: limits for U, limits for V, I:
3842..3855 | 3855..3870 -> 0.04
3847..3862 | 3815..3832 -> -0.08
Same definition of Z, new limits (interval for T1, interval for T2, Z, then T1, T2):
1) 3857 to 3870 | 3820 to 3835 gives 653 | 31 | 21.0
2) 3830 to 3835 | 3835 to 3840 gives 345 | 18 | 19.3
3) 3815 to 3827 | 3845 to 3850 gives 657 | 24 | 27.4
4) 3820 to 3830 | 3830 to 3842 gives 430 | 23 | 18.9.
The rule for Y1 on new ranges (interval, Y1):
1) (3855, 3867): 2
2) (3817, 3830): -5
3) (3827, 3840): -3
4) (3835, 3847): 7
